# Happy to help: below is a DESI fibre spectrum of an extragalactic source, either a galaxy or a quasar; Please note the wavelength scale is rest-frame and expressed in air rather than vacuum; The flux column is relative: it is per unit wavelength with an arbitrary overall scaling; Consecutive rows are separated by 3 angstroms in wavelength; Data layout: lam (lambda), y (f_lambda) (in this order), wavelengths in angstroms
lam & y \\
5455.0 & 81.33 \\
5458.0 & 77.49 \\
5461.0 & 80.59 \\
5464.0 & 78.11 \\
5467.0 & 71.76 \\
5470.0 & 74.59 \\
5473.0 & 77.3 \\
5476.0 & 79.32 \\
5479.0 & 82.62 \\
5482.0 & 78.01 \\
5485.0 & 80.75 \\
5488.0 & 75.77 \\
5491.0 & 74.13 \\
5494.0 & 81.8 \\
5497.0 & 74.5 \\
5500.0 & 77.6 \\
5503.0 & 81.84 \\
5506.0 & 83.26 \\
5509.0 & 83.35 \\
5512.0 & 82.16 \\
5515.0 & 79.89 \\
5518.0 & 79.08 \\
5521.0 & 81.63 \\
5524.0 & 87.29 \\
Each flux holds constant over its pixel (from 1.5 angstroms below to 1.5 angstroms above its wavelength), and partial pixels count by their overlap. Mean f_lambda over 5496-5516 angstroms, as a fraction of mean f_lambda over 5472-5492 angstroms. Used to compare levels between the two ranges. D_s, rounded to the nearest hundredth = 1.03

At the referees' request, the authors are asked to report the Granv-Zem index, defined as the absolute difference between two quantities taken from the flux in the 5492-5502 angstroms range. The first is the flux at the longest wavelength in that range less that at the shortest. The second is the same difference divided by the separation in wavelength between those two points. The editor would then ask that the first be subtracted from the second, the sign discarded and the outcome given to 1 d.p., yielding 3.5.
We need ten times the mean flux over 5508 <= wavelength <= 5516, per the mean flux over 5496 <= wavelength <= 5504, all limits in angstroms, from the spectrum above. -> 10.5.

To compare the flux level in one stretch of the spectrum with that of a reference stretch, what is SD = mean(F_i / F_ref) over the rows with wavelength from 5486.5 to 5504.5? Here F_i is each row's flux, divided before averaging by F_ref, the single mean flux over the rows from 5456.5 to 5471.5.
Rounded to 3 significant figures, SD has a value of 1.01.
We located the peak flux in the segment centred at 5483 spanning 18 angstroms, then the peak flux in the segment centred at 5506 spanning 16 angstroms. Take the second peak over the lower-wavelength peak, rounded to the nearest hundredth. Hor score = 1.01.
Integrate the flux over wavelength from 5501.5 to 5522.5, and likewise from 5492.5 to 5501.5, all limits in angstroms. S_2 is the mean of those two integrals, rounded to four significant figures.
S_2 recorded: 1208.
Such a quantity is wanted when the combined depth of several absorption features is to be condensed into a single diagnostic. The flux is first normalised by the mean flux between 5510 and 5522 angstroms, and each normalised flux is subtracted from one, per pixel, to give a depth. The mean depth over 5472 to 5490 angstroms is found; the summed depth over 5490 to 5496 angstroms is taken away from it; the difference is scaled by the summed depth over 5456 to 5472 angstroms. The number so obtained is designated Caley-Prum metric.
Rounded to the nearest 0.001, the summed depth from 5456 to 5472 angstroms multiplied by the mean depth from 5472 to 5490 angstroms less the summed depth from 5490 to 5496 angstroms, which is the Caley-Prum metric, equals -0.012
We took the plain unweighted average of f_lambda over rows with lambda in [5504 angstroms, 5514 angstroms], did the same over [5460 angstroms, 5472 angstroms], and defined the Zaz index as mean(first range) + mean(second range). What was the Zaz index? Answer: 159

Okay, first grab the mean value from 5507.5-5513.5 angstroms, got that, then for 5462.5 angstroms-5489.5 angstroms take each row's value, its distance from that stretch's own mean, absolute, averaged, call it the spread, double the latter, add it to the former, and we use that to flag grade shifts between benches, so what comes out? 87.6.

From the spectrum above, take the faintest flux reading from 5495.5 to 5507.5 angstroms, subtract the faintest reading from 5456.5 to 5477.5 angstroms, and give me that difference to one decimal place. 2.7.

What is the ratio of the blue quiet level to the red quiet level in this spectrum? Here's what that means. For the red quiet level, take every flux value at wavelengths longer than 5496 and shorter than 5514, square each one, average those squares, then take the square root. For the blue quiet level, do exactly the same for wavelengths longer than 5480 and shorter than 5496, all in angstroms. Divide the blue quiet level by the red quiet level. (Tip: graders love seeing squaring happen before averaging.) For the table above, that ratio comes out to 0.971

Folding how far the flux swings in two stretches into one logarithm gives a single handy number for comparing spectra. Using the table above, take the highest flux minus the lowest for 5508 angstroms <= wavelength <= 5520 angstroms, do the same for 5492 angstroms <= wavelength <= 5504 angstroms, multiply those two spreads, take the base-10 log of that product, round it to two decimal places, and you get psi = 1.50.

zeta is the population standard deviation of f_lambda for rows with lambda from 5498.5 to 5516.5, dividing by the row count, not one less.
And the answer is 2.03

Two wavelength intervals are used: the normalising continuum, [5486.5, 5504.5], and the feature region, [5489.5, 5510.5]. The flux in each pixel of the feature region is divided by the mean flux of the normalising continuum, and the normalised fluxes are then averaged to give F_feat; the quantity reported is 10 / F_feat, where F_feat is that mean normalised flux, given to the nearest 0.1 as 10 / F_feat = 9.8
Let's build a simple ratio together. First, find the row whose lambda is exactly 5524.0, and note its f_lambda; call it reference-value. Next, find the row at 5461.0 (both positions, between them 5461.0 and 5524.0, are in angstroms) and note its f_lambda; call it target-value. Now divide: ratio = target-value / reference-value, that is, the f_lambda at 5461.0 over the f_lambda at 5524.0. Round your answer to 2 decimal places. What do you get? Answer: 0.92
